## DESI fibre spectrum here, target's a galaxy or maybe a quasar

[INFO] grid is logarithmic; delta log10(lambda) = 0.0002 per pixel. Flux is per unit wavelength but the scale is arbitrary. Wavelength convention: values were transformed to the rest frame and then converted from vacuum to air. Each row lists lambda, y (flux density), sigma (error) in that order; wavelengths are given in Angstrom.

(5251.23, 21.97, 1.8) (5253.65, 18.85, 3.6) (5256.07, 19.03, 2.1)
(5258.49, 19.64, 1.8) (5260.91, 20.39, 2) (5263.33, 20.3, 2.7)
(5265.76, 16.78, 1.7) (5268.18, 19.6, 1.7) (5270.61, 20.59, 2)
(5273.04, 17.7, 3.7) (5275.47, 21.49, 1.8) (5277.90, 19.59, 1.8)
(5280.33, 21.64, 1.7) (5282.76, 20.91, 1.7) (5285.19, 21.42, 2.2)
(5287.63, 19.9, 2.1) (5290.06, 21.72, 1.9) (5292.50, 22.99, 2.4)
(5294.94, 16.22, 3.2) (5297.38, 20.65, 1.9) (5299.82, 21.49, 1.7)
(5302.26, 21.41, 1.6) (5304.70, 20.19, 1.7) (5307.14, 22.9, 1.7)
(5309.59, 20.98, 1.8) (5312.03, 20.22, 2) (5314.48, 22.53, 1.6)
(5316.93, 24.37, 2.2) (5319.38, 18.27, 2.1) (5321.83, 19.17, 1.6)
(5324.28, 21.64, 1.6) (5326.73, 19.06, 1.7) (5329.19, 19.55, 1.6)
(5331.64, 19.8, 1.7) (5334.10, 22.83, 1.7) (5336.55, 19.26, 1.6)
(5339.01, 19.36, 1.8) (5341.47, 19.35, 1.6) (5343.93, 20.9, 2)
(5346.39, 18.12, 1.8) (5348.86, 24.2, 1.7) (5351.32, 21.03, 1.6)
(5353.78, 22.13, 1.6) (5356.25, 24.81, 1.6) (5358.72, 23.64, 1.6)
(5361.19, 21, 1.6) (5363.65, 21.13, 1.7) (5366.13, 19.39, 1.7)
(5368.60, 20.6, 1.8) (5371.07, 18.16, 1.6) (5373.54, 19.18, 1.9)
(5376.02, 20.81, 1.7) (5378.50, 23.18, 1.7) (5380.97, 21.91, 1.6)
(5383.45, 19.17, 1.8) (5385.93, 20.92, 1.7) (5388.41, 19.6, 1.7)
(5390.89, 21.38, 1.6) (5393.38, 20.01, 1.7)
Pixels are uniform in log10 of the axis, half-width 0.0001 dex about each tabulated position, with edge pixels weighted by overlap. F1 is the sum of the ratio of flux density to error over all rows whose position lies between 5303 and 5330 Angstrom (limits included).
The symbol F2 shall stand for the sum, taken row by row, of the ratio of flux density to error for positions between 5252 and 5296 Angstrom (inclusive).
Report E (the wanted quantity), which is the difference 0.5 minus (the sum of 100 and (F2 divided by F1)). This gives -101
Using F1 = 130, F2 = 173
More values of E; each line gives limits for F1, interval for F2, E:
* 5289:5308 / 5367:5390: -101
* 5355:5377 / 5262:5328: -102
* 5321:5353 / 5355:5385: -100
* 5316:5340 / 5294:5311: -100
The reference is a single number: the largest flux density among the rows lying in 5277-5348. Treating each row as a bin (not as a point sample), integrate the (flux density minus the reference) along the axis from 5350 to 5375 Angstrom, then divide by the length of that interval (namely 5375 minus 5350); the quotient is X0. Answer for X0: -3.26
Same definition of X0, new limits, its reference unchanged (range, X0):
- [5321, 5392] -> -3.63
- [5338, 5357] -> -3.20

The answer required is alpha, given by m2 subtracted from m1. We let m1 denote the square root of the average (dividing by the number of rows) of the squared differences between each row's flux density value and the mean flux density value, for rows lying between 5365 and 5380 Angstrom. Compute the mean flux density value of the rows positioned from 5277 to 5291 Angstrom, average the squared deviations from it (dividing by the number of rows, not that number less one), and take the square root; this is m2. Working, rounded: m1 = 1.6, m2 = 0.8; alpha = 0.76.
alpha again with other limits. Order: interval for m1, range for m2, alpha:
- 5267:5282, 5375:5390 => -0.01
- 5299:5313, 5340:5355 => -1.02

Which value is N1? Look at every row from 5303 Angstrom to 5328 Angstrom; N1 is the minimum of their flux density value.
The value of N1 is 18.27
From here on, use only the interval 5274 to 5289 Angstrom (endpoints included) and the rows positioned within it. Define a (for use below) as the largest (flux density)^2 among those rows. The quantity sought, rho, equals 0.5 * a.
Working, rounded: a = 468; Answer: 234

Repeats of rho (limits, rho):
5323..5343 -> 261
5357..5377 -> 279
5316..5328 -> 297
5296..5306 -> 231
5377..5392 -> 269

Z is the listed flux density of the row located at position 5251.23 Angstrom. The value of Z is 21.97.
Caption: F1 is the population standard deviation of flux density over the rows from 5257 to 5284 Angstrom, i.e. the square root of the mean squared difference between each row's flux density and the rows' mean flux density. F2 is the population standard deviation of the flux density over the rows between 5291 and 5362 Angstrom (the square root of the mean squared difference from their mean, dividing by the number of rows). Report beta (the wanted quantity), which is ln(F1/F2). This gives -0.35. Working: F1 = 1.42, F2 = 2.01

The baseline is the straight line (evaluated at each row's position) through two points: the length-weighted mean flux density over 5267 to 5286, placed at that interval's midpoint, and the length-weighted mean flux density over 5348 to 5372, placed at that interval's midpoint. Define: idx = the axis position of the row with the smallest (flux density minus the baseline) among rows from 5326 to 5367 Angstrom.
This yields 5346.39 Angstrom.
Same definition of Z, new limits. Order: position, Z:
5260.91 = 20.39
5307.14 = 22.9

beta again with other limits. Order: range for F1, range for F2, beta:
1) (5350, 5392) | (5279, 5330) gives -0.04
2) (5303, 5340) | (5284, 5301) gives -0.15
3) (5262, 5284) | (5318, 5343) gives 0.19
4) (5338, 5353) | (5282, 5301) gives 0.03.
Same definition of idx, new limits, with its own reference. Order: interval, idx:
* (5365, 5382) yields 5371.07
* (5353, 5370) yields 5366.13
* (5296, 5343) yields 5319.38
